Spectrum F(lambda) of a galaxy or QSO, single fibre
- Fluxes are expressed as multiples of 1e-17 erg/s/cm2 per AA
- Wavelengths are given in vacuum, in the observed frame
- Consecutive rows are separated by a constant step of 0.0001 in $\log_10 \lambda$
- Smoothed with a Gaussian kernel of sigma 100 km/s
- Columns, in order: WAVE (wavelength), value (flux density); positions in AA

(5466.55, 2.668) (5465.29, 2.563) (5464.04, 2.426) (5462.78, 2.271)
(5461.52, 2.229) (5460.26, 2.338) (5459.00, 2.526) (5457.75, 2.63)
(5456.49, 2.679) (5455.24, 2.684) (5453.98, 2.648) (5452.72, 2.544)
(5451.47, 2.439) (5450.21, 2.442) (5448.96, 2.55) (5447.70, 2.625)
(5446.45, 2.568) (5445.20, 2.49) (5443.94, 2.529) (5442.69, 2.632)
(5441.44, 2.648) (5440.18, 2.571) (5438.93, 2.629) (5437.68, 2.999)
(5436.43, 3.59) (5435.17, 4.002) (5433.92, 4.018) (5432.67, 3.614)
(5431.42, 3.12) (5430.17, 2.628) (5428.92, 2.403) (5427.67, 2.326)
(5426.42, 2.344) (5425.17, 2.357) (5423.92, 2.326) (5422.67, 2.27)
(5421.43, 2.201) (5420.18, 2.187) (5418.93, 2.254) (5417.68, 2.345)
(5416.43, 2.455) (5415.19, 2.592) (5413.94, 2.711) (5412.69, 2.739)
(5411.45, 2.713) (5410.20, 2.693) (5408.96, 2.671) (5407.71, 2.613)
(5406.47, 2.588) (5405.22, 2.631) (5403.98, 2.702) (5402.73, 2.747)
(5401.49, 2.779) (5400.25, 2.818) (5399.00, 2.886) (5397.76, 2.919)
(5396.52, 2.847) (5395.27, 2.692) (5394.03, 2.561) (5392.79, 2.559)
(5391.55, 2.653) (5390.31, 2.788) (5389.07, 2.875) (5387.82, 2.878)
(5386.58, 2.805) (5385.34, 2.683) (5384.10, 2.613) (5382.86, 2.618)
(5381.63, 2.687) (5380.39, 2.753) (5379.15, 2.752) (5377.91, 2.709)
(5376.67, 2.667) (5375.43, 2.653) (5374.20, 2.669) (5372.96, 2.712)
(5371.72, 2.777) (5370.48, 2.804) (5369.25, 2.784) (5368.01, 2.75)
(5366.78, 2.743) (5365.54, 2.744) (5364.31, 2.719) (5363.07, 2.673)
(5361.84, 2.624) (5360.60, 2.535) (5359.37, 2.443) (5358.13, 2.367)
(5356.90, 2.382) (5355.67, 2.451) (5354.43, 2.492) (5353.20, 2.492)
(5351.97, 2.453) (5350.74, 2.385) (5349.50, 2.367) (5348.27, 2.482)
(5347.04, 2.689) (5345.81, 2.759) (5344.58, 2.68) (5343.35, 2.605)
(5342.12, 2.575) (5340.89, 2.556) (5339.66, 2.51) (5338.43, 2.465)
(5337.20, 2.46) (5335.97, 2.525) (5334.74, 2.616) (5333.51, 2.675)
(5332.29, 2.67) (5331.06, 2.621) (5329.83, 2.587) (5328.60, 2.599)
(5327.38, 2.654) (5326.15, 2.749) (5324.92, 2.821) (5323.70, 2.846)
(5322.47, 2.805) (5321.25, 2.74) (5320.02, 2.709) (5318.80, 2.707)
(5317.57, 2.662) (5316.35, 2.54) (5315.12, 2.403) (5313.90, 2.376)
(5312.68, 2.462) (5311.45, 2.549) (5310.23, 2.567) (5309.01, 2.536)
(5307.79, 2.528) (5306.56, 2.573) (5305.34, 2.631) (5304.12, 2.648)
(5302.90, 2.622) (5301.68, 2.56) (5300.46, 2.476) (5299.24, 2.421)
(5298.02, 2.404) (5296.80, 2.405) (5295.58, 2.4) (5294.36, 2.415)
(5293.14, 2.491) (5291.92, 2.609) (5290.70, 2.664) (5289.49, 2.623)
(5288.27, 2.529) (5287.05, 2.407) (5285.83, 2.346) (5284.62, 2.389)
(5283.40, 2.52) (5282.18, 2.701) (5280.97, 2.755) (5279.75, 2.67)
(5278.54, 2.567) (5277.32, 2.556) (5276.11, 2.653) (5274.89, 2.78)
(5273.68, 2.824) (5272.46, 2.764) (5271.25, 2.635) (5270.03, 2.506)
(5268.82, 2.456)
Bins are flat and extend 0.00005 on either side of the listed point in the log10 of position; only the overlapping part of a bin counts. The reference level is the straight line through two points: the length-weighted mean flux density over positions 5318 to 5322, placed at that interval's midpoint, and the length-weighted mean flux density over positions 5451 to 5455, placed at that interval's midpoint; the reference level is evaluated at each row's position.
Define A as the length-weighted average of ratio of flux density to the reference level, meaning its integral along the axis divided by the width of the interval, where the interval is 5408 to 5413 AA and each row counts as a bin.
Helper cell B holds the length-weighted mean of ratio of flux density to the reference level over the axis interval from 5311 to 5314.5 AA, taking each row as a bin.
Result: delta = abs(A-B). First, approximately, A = 1.03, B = 0.90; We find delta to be 0.13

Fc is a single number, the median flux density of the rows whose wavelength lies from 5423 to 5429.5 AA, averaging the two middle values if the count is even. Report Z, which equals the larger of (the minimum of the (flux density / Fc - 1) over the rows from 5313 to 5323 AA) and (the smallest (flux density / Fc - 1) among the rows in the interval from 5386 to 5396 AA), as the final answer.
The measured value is 0.092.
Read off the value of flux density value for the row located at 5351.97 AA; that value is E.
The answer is 2.453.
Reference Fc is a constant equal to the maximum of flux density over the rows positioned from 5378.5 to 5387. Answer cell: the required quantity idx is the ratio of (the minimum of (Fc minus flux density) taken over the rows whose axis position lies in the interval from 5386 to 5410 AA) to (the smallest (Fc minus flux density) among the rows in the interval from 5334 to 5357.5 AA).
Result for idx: -2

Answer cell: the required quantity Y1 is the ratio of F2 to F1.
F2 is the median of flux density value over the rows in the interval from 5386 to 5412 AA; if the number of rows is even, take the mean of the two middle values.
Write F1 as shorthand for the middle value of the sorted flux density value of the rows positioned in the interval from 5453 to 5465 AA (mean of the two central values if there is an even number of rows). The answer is 1.07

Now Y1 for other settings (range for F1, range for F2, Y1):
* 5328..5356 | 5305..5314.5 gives 0.99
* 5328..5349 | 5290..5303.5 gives 0.95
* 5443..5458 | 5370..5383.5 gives 1.06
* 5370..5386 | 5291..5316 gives 0.93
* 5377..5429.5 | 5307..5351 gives 0.97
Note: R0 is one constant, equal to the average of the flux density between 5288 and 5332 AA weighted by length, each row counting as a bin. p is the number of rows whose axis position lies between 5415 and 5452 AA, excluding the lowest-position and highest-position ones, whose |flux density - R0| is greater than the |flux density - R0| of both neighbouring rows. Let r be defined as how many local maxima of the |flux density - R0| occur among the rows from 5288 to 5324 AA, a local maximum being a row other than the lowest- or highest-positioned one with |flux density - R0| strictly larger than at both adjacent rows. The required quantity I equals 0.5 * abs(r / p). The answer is 0.50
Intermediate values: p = 6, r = 6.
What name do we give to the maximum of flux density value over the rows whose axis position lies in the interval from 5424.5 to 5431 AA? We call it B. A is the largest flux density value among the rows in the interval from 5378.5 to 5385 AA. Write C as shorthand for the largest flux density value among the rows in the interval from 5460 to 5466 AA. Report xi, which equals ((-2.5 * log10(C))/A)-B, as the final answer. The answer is -3.00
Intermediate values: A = 2.753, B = 2.628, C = 2.563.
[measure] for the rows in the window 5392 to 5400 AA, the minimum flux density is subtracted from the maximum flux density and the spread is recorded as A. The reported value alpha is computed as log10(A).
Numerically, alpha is -0.44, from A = 0.36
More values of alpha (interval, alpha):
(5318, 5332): -0.59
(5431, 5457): 0.20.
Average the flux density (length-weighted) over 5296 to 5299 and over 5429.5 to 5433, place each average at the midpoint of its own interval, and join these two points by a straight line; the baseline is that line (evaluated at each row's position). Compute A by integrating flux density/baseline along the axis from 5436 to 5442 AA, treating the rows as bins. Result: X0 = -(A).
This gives -5.5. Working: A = 5.5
